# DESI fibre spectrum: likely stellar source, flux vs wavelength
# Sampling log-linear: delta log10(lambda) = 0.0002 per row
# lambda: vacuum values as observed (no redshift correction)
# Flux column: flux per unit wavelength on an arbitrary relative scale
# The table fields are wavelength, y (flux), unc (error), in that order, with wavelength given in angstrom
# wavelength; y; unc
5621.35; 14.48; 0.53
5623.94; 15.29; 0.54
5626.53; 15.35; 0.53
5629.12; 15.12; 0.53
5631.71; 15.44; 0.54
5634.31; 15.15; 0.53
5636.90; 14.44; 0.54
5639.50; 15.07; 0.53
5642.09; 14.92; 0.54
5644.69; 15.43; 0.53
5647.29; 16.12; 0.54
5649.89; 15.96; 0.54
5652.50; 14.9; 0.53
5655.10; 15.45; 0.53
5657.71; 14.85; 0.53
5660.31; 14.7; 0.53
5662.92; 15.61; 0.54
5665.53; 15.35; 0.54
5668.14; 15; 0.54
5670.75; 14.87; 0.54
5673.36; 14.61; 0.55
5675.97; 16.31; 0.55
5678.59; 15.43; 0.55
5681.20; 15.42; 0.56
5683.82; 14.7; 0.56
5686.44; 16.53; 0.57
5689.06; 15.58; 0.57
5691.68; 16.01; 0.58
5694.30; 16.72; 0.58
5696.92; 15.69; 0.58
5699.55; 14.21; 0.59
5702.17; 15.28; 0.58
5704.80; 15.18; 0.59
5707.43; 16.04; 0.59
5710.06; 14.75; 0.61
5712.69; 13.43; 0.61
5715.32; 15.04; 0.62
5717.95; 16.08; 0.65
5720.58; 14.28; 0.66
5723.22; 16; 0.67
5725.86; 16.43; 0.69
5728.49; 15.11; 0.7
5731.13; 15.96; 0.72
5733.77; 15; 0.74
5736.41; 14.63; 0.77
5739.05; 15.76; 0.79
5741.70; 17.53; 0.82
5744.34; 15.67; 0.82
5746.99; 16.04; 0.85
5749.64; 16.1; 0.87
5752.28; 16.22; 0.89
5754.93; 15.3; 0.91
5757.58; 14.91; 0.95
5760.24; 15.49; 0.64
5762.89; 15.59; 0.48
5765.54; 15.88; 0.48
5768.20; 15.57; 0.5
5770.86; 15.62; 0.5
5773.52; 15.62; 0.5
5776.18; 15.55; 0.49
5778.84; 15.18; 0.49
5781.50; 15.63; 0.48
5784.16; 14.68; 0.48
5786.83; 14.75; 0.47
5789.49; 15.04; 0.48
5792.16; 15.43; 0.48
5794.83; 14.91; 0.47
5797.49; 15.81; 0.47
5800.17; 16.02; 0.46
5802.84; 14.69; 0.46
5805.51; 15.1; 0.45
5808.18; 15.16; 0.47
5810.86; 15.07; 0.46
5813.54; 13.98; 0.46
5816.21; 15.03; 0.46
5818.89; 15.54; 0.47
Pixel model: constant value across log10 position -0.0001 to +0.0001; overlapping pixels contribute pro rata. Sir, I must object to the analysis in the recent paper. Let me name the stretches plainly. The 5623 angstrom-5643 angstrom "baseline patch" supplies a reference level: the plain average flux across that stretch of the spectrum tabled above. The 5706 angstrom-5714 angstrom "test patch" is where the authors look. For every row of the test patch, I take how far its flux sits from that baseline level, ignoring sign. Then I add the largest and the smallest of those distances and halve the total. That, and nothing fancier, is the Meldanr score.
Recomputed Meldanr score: 1.0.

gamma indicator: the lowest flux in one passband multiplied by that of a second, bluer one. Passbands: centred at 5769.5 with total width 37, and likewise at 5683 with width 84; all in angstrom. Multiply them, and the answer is 197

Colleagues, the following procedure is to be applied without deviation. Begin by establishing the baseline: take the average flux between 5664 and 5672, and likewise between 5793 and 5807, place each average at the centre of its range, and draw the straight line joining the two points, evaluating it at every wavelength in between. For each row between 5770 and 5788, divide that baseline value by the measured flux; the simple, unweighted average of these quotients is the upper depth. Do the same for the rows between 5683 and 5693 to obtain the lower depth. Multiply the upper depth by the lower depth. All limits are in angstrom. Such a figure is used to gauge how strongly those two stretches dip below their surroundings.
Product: 0.96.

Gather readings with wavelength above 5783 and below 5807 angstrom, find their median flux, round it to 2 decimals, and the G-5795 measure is 15.04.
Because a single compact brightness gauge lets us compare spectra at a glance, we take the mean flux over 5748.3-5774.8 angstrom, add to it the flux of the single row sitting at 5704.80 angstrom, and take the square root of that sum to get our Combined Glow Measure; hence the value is 5.551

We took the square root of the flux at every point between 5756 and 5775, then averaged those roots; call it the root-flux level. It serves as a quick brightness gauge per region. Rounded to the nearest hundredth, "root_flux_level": 3.94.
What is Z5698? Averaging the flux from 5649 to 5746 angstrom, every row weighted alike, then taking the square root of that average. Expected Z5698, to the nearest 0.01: 3.93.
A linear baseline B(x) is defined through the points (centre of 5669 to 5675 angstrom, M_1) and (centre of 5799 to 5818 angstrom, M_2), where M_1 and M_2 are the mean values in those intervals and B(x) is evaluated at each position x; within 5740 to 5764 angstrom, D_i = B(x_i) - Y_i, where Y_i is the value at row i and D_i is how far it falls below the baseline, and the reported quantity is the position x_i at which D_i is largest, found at 5757.58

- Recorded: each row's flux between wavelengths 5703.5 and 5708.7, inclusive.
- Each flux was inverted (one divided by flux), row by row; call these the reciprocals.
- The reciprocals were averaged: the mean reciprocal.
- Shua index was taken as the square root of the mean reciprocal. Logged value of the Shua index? 0.253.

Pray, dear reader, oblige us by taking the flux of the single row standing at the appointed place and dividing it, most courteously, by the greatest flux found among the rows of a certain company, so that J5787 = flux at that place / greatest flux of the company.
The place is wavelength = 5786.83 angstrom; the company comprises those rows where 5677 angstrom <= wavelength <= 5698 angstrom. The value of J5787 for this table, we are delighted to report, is 0.882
